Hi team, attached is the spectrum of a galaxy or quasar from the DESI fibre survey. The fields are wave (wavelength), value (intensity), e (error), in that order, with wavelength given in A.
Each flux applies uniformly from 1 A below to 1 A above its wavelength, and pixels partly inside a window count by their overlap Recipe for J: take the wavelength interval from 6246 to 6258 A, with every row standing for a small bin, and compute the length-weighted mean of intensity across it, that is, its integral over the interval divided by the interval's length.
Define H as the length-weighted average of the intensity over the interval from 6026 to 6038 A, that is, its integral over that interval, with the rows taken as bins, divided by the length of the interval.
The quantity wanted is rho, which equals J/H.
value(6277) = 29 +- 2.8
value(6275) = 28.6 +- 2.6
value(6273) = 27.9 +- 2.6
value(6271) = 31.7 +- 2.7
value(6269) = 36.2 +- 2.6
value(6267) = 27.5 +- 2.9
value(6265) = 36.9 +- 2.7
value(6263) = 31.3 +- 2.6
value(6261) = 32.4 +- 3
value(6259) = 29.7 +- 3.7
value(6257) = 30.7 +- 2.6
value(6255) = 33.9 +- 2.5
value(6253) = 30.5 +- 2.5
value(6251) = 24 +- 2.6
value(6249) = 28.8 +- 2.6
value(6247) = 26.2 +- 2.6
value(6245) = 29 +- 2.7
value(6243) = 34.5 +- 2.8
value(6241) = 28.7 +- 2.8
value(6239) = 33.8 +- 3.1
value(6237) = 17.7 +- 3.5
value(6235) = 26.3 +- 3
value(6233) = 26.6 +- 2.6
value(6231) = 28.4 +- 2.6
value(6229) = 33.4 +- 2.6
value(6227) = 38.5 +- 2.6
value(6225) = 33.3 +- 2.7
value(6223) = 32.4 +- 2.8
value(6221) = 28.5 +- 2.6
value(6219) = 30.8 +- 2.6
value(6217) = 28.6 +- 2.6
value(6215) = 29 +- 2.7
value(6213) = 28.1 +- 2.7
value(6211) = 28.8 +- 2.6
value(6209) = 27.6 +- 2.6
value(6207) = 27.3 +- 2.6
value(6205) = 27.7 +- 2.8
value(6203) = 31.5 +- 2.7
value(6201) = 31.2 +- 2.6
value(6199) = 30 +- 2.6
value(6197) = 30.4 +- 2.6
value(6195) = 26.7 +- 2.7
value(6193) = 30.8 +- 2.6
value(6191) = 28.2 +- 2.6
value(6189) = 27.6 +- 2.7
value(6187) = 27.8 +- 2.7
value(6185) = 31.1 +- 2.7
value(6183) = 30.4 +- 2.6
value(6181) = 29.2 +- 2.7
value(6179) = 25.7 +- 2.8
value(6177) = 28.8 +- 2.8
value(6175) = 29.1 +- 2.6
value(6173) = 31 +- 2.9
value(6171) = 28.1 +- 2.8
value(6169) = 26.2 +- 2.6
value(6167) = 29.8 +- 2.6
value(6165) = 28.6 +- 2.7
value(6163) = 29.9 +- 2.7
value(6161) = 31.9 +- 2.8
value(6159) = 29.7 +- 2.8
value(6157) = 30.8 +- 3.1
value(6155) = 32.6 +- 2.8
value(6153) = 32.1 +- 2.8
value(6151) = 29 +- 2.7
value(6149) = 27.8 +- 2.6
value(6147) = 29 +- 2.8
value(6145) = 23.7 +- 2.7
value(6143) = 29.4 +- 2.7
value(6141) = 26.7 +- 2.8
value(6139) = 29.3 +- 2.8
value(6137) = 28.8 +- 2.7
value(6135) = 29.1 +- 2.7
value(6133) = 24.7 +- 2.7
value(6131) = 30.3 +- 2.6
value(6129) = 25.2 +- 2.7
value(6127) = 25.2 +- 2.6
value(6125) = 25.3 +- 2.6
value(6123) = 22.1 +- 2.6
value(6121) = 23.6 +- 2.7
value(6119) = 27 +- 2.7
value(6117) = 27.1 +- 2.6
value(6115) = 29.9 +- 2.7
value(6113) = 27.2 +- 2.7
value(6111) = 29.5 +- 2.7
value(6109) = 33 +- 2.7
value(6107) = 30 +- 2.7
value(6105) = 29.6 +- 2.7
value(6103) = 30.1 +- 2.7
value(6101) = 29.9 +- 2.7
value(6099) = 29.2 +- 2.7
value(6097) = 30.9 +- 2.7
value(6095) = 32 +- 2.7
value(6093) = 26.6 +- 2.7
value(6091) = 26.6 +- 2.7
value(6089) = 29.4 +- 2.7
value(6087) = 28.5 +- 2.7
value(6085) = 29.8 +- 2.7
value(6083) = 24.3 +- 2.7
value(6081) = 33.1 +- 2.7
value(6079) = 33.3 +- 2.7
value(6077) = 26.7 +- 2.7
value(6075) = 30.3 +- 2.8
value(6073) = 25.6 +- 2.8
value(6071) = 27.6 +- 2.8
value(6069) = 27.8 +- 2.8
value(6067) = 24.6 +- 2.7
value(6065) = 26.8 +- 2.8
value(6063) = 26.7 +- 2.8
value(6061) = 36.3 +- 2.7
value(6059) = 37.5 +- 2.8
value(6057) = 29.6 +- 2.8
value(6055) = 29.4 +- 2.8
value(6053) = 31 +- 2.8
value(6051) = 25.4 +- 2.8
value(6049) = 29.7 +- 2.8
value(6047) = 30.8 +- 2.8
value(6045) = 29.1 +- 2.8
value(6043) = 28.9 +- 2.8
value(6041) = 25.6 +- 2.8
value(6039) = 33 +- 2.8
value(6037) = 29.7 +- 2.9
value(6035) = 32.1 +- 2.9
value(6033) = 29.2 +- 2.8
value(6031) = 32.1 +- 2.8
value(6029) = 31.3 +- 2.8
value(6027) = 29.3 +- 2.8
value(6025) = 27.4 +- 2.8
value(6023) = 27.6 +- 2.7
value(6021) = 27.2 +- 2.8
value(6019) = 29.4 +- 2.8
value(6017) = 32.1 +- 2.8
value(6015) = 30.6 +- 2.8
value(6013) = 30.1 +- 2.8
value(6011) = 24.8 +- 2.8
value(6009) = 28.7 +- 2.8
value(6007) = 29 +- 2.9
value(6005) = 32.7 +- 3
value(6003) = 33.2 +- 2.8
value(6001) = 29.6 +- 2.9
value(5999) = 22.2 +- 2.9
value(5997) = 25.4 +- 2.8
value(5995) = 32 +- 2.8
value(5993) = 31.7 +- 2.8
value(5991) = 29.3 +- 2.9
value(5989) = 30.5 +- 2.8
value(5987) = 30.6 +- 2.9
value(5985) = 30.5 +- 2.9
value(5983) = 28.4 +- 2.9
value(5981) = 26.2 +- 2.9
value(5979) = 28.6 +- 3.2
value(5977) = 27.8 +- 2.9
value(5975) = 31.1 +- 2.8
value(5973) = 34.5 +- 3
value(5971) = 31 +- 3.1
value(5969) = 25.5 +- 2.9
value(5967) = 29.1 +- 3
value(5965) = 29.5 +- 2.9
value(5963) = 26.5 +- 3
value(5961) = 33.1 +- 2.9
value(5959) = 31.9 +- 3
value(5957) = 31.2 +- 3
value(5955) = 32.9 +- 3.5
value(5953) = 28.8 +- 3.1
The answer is 0.948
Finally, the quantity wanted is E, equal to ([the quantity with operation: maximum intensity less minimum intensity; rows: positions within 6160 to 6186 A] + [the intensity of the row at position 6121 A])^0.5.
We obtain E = 5.5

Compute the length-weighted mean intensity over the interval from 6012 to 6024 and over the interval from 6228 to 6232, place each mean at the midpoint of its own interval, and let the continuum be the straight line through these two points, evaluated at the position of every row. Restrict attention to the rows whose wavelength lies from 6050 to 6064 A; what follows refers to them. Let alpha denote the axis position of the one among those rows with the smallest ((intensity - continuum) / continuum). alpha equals 6051 A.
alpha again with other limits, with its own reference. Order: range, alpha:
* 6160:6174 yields 6169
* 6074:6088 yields 6083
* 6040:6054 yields 6051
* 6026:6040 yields 6033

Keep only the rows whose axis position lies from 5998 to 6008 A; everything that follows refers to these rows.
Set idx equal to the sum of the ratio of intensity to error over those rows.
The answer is 51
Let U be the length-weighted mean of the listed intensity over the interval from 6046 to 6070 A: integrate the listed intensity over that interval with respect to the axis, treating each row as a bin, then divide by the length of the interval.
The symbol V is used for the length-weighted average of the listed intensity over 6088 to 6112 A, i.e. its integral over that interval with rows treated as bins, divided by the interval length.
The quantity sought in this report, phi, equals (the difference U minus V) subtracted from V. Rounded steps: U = 29.6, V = 29.7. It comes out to 29.8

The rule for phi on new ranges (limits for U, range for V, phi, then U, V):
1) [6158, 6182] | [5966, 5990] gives 30.0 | 29.0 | 29.5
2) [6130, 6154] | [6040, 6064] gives 31.7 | 28.3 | 30.0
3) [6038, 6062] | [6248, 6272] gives 31.7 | 30.5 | 31.1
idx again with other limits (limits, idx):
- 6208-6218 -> 54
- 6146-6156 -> 55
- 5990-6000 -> 50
